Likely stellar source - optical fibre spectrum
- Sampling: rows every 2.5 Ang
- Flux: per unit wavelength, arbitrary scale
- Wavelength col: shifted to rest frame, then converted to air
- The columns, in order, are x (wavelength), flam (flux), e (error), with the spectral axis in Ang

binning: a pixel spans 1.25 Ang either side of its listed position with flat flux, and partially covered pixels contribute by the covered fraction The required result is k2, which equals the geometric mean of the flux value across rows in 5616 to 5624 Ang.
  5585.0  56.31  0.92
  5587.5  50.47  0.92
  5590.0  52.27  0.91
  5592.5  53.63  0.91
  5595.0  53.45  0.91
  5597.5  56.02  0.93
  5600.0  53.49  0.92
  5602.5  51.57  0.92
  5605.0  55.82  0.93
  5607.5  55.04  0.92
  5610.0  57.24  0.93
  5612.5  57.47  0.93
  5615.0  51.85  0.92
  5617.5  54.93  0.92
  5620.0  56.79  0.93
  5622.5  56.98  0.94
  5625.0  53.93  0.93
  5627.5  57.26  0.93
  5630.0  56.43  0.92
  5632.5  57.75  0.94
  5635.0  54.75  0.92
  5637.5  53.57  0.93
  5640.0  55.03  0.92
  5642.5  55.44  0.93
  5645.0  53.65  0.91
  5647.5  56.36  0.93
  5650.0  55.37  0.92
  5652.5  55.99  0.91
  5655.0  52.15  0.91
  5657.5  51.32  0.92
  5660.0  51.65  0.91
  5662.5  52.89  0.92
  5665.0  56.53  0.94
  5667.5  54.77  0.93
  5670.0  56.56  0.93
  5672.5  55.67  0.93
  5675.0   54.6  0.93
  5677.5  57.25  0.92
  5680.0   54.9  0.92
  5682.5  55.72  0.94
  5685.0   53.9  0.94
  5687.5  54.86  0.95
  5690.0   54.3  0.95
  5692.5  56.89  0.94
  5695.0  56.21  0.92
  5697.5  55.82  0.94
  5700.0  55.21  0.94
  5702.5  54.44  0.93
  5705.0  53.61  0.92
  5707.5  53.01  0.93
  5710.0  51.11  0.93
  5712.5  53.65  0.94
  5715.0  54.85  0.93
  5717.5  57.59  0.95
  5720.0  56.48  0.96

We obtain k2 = 56.2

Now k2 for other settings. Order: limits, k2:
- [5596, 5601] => 54.7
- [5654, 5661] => 51.7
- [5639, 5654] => 55.3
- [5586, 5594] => 52.1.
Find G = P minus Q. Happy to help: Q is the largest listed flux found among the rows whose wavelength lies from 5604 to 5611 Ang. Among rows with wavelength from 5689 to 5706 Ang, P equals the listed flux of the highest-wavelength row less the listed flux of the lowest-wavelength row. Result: -57.9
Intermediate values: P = -0.7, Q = 57.24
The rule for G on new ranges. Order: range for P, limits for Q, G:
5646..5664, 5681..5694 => -60.4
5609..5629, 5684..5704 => -56.9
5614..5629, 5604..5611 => -51.8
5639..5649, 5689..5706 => -55.6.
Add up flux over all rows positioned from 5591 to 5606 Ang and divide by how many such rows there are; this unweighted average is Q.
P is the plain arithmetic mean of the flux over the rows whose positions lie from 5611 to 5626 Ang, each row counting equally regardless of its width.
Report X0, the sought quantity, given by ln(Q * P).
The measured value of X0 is 8.00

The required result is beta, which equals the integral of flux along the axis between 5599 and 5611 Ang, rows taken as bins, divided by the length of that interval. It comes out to 54.6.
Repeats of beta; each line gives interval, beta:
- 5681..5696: 55.3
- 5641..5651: 55.2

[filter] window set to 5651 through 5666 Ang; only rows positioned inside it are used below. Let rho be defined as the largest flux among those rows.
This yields 56.53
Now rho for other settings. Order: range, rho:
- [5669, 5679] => 57.25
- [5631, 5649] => 57.75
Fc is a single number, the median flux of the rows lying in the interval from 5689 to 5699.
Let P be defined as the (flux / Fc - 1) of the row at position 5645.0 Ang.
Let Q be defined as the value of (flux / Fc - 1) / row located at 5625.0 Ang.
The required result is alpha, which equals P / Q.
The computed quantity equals 1.1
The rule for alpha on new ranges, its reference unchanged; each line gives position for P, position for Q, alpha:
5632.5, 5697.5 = -8.9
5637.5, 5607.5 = 2.5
